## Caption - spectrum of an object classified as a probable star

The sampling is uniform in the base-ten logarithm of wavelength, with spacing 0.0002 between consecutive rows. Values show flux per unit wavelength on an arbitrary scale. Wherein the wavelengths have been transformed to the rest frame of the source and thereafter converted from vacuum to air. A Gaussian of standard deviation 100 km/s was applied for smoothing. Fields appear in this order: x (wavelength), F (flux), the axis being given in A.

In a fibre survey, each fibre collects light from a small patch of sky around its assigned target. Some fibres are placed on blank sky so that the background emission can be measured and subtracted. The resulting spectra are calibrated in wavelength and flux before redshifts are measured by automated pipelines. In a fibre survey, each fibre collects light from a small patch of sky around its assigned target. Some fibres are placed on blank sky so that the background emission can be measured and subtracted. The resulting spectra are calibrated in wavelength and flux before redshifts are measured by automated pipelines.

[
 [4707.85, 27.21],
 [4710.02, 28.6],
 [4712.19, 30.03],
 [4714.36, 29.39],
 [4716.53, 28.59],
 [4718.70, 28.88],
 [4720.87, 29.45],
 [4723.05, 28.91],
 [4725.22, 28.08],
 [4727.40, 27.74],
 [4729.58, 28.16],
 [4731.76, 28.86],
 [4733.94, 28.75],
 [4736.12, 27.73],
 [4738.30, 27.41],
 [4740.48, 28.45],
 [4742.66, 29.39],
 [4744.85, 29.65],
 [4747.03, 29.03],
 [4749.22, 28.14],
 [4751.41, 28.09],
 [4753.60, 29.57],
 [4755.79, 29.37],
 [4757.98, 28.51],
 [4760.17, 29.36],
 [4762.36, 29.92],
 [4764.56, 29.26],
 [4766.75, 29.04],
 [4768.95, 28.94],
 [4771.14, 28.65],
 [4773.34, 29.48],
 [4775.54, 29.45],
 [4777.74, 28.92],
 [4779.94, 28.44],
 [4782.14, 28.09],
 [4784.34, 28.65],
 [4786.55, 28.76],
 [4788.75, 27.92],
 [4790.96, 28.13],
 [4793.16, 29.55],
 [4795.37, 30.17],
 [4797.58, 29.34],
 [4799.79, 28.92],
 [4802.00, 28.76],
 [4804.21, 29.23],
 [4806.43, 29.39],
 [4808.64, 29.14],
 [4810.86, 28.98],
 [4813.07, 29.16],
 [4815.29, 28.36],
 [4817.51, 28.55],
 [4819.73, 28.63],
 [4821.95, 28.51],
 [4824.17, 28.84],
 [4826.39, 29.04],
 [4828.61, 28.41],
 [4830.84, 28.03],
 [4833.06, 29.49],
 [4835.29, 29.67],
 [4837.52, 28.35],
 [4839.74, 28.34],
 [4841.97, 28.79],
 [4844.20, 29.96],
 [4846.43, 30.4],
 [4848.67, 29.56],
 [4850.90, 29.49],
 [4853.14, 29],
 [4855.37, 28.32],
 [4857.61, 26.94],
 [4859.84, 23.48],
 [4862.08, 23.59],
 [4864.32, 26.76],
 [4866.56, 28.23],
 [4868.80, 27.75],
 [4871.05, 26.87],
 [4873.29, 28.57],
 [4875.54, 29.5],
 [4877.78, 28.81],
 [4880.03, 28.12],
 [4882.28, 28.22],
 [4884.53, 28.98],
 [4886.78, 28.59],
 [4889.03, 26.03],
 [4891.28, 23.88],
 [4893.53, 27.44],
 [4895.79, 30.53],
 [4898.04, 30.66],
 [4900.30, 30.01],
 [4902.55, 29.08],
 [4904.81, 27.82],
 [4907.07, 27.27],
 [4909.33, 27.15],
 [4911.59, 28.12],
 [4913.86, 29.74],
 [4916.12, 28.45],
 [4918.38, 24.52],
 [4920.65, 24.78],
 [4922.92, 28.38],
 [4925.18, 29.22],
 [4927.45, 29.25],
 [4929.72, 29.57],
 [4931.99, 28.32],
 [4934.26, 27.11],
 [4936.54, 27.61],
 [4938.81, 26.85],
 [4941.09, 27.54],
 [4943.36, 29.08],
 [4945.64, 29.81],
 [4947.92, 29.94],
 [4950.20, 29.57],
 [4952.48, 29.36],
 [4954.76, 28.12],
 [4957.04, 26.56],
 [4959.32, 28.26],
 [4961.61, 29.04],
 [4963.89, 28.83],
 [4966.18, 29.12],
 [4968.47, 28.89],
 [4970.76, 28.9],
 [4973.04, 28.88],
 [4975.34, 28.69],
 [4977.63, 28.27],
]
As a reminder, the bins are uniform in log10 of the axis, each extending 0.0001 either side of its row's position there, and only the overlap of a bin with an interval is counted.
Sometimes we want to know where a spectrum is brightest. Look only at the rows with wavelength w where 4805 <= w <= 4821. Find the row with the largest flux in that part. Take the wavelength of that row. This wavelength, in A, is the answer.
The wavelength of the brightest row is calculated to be 4806.43 A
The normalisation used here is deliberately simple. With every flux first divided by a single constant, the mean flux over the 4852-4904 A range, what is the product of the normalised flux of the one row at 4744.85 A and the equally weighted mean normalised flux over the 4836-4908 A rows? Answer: 1.08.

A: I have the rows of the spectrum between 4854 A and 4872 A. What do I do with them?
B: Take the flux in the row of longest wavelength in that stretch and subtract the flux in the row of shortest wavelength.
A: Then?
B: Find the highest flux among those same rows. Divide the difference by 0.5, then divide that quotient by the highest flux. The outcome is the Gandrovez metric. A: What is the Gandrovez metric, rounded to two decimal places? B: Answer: -0.10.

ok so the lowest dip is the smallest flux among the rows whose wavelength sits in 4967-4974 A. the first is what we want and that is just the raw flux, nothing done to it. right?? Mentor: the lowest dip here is 28.88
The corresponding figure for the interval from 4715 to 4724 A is 28.59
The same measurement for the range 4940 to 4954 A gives 27.54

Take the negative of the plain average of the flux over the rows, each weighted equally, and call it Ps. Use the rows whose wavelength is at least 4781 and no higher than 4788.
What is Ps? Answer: -28.5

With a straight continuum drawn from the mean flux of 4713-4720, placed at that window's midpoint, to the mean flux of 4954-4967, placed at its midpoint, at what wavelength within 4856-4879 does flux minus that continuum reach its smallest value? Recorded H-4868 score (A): 4859.84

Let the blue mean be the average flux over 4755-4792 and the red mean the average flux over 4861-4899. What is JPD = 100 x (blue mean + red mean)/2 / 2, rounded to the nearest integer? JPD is 1417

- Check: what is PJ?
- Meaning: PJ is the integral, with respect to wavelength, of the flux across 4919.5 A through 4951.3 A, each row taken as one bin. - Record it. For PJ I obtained 902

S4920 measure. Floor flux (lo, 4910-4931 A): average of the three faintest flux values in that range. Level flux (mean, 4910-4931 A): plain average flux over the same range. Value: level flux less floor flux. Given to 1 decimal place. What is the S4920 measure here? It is 2.2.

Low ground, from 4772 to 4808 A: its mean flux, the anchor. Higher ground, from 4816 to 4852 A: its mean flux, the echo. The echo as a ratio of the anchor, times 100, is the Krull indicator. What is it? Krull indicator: 100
